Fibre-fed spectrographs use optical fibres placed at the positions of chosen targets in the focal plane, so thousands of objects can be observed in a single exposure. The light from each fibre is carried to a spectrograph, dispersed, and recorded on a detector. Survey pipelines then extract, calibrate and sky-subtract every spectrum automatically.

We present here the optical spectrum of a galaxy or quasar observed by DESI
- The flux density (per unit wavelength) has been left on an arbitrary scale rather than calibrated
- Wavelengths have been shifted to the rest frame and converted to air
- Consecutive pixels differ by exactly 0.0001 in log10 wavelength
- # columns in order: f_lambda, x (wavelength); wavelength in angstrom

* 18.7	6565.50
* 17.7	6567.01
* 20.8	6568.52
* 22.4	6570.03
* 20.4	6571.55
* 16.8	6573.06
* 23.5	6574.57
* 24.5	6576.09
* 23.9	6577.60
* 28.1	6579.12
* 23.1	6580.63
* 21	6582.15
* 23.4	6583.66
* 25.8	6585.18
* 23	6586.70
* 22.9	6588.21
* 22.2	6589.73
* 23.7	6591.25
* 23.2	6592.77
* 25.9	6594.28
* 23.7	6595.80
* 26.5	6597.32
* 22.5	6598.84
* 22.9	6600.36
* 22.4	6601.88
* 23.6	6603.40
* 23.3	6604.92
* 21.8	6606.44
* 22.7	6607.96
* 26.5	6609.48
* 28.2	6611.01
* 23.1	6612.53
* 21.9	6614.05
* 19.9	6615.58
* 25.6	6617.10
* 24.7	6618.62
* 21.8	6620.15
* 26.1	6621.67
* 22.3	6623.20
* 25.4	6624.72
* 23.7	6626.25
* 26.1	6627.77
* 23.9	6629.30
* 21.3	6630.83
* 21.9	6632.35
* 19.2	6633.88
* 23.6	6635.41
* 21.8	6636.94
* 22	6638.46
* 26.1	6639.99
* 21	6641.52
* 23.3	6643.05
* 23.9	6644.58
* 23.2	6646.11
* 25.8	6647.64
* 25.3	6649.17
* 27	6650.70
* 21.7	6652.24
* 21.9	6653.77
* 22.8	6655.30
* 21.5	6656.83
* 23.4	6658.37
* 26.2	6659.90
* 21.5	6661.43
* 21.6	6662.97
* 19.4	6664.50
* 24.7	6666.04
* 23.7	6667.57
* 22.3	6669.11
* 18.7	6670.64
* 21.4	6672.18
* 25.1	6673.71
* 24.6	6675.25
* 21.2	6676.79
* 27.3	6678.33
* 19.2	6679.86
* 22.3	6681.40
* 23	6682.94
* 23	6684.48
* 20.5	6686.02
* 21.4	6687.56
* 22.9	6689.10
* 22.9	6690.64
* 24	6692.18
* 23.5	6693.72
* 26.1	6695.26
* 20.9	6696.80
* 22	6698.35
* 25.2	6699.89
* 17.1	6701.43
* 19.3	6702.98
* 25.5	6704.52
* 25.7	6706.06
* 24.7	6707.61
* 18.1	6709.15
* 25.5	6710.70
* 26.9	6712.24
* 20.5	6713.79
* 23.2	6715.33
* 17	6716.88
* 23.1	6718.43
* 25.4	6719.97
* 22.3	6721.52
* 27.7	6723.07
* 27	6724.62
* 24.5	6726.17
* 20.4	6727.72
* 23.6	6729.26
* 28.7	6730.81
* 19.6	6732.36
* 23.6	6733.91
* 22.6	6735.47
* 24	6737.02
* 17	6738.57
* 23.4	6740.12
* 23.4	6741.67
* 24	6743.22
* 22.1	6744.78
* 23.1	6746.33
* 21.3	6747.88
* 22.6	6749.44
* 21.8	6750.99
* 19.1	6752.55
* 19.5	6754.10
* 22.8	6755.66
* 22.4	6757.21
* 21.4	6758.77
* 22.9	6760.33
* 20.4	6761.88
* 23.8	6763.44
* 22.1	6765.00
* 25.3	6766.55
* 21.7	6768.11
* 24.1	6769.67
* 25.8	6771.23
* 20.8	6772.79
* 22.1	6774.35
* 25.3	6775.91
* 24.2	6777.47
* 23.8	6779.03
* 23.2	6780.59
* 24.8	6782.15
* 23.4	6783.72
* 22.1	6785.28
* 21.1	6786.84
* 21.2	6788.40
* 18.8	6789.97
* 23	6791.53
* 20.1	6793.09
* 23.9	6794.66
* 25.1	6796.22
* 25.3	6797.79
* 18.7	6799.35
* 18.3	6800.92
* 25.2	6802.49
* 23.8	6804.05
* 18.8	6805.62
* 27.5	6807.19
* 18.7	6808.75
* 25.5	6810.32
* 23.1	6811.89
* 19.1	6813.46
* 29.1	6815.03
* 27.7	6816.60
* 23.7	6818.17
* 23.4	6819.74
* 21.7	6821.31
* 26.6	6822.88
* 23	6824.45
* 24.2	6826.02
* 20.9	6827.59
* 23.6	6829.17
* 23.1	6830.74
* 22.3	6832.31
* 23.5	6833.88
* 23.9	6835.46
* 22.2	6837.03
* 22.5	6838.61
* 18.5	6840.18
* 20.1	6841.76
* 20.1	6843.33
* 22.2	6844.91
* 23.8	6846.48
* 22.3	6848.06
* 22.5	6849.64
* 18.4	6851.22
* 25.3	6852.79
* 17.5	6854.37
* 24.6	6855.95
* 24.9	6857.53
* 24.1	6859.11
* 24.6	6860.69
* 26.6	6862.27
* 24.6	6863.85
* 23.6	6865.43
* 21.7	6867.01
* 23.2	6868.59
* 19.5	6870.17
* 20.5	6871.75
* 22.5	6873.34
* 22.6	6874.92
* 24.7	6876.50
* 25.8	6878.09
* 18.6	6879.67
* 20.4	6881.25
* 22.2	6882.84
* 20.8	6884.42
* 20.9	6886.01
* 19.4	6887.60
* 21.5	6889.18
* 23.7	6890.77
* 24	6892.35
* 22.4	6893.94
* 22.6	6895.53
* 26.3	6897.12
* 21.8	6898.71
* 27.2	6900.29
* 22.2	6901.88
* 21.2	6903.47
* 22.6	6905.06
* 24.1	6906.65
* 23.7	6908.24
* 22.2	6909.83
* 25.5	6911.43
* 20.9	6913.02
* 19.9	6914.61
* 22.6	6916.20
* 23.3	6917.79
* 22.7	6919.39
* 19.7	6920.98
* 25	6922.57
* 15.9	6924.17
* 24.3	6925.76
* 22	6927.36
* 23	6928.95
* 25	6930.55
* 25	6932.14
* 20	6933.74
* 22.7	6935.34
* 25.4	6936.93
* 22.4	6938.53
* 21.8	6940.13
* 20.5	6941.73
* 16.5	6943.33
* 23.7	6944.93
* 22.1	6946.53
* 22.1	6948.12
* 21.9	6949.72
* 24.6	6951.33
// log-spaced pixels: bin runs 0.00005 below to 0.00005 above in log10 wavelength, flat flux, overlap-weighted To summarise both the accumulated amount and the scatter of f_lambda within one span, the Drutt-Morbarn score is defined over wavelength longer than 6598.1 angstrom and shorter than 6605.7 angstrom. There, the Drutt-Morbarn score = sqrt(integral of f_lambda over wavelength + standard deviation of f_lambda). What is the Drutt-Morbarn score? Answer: 13.2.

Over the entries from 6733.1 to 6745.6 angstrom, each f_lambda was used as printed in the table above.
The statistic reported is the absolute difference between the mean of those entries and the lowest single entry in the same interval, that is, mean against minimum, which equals 5.5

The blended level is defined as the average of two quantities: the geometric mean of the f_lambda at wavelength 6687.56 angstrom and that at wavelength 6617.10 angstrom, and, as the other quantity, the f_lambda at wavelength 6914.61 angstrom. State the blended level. 21.7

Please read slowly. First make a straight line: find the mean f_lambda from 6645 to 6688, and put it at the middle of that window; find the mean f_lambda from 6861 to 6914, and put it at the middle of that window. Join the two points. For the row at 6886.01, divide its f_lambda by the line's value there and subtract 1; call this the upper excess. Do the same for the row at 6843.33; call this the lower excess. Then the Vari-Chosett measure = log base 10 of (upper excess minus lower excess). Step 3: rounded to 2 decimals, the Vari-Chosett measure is -1.44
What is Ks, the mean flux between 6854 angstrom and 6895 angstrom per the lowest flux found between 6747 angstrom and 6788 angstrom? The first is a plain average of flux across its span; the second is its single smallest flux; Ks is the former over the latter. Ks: 1.18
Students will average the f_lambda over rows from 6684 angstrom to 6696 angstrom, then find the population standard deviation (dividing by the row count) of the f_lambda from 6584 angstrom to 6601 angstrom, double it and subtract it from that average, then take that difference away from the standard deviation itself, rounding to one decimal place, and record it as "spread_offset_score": -18.7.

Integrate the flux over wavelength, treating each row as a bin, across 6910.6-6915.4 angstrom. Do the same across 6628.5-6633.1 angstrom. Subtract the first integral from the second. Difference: -3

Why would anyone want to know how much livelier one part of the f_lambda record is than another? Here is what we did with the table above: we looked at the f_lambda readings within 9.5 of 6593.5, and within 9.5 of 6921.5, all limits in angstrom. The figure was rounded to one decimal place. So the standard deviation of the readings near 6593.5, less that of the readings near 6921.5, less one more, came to -2.1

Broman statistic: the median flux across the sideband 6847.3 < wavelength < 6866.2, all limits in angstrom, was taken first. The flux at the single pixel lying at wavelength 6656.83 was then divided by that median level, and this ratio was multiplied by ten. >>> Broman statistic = 8.8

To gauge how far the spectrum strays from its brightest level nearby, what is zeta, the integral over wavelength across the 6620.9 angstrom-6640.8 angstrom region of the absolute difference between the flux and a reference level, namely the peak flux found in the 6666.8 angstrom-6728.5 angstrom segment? 87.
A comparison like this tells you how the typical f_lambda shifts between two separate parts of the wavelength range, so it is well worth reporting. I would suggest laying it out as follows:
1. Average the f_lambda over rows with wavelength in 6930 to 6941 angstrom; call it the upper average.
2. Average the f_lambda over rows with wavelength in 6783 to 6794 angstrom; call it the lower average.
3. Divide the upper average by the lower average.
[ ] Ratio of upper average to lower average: 1.08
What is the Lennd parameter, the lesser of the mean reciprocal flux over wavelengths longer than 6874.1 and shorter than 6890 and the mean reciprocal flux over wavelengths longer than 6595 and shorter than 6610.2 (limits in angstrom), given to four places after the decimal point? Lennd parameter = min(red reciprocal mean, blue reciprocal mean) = 0.0426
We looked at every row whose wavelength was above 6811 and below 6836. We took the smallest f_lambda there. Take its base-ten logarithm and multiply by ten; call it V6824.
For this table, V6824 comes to 12.8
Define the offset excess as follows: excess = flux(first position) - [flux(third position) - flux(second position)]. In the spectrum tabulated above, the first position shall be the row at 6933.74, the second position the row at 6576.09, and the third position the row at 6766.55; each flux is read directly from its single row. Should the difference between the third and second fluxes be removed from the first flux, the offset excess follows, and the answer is 19.2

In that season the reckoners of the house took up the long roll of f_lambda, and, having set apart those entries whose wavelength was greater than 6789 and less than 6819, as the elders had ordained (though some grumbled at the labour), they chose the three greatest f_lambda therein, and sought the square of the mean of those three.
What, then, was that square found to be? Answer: 790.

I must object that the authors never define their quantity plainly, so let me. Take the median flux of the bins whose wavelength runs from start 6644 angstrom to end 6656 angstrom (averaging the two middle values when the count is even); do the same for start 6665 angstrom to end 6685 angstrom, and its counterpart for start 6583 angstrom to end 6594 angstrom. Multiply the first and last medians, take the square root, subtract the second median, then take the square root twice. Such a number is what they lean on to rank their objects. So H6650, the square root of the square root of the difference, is 0.78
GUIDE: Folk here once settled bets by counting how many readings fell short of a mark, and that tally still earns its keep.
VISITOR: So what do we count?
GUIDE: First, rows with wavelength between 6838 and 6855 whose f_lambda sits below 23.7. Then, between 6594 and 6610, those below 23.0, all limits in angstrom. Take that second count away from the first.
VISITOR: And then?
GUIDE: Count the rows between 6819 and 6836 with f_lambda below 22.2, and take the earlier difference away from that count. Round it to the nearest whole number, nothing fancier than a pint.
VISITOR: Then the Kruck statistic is -2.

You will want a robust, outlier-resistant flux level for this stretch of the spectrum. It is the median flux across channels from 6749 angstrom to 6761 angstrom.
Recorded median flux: 22.1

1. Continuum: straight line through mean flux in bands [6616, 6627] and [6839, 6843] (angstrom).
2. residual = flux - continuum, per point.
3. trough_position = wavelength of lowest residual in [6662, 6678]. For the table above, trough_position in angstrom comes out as 6670.64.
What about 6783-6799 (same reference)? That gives 6789.97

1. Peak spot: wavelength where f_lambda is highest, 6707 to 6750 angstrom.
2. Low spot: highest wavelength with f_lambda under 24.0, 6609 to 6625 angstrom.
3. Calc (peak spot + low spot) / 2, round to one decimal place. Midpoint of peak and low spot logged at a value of 6677.0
